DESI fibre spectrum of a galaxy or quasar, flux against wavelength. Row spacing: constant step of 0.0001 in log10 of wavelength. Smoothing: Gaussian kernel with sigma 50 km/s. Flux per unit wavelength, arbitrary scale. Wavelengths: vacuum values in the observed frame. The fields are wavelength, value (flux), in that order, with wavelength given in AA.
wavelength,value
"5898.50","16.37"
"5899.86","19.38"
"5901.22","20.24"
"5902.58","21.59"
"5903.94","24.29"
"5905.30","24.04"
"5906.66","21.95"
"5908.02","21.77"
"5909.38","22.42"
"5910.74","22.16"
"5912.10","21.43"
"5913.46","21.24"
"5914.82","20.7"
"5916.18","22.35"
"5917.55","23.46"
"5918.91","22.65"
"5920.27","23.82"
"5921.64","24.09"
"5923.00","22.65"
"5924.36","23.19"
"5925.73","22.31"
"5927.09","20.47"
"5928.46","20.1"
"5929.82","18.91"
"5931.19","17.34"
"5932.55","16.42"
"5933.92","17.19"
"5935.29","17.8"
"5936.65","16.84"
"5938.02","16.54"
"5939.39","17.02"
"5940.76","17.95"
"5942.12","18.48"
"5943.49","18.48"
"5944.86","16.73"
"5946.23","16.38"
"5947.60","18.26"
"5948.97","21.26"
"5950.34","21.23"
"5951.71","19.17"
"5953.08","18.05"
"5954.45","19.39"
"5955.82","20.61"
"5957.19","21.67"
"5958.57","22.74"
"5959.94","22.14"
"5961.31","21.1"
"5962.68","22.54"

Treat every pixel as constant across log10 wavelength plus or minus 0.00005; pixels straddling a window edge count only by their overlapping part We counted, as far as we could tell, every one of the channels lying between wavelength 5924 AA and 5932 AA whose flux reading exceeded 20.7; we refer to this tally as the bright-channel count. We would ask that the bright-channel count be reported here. 2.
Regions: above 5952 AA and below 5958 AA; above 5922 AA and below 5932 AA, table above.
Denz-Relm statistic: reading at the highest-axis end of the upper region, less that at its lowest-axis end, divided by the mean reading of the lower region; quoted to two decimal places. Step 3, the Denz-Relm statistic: 0.17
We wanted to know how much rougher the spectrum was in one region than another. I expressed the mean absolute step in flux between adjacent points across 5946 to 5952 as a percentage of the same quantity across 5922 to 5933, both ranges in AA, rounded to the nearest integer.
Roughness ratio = 167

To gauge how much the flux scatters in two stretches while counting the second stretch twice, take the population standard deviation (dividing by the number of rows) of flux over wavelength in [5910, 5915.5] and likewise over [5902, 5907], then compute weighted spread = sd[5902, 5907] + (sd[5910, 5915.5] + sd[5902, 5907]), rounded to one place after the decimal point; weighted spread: 2.9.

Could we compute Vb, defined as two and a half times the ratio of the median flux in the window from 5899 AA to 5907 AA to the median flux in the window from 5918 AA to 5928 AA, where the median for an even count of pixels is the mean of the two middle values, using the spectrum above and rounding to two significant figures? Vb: 2.4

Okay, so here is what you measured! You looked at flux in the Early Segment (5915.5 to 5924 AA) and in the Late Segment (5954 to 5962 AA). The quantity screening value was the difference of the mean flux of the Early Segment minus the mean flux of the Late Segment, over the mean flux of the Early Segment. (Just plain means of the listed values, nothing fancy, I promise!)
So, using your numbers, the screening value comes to 0.08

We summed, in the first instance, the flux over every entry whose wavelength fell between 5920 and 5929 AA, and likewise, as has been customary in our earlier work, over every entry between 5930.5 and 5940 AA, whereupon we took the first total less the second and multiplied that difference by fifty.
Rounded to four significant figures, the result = 1874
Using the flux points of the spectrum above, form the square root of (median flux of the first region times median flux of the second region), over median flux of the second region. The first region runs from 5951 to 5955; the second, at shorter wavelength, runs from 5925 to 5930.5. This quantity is 0.97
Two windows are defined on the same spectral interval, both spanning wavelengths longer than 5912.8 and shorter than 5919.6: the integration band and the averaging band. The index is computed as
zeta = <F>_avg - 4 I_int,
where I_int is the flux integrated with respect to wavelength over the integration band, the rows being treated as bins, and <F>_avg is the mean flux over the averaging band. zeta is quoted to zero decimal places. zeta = -579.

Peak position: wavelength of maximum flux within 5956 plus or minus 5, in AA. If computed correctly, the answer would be 5958.57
